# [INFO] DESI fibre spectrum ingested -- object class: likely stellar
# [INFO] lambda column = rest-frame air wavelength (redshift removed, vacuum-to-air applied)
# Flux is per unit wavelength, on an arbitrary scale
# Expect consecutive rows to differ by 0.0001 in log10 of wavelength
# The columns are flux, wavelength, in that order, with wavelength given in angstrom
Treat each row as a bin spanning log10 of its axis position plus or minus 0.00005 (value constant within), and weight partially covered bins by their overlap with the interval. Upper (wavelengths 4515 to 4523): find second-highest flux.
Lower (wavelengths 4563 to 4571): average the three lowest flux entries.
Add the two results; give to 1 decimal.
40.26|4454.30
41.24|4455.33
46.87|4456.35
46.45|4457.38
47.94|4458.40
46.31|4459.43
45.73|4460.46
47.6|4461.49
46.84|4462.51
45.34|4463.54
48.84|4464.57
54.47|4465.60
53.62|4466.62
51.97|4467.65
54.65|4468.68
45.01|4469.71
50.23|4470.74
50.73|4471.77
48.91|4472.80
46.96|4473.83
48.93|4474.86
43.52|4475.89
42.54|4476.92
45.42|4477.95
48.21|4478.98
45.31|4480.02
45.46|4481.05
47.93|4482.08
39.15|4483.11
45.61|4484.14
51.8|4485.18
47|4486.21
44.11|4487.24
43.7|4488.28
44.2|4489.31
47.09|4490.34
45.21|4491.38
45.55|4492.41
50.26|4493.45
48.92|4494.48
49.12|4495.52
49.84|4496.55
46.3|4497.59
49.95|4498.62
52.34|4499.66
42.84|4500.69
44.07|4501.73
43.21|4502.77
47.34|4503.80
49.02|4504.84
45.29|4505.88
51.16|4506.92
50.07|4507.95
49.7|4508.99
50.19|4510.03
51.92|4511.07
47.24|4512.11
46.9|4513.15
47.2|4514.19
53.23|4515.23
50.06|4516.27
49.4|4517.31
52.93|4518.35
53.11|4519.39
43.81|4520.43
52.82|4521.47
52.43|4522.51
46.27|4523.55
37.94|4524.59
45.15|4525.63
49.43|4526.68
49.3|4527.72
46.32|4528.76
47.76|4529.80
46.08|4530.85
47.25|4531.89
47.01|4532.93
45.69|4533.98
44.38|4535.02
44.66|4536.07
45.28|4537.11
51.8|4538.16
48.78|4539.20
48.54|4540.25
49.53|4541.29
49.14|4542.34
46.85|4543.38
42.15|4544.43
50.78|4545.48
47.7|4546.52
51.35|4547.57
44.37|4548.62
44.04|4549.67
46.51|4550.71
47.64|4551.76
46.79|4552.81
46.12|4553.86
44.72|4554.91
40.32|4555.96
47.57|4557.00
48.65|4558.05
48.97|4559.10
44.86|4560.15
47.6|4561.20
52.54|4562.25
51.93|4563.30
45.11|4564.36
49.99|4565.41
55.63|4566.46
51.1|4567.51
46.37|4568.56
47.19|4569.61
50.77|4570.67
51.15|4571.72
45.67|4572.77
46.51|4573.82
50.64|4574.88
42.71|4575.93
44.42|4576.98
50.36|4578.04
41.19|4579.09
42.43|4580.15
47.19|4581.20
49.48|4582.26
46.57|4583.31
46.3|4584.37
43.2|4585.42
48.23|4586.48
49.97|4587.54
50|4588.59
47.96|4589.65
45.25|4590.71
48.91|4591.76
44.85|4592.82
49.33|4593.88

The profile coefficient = 99.3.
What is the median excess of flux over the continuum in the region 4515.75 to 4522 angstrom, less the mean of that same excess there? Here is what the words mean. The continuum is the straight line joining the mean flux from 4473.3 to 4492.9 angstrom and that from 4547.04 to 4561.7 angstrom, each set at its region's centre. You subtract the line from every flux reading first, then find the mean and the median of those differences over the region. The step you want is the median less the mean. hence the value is 1.1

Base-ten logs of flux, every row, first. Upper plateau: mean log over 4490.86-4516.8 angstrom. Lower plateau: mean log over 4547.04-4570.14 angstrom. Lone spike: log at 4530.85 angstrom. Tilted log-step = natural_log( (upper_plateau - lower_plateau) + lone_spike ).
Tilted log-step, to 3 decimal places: 0.512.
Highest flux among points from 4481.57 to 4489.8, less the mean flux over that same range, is 6.4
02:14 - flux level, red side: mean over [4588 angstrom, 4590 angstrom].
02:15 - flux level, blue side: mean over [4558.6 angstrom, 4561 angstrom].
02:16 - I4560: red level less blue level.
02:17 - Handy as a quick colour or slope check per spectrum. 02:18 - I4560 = 2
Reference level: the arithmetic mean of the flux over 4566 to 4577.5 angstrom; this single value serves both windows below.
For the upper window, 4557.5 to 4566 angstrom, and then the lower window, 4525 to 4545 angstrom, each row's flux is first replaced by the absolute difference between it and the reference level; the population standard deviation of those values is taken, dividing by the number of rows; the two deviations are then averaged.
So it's 1.49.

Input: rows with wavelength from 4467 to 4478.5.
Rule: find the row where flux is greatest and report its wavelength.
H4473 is 4468.68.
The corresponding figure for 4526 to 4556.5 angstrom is 4538.16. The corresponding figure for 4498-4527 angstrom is 4515.23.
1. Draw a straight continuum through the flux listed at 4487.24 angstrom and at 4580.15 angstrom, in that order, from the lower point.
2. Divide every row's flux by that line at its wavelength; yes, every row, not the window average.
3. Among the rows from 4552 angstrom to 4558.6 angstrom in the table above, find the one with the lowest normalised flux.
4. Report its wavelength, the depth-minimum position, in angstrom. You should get 4555.96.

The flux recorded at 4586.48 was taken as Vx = 48.23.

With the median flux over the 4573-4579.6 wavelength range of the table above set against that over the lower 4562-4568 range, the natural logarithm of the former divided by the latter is -0.12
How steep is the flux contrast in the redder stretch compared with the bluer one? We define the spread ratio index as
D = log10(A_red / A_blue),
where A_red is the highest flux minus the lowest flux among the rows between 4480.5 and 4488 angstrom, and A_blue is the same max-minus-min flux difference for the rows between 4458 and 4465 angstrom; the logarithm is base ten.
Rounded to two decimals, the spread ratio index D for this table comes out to 0.56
